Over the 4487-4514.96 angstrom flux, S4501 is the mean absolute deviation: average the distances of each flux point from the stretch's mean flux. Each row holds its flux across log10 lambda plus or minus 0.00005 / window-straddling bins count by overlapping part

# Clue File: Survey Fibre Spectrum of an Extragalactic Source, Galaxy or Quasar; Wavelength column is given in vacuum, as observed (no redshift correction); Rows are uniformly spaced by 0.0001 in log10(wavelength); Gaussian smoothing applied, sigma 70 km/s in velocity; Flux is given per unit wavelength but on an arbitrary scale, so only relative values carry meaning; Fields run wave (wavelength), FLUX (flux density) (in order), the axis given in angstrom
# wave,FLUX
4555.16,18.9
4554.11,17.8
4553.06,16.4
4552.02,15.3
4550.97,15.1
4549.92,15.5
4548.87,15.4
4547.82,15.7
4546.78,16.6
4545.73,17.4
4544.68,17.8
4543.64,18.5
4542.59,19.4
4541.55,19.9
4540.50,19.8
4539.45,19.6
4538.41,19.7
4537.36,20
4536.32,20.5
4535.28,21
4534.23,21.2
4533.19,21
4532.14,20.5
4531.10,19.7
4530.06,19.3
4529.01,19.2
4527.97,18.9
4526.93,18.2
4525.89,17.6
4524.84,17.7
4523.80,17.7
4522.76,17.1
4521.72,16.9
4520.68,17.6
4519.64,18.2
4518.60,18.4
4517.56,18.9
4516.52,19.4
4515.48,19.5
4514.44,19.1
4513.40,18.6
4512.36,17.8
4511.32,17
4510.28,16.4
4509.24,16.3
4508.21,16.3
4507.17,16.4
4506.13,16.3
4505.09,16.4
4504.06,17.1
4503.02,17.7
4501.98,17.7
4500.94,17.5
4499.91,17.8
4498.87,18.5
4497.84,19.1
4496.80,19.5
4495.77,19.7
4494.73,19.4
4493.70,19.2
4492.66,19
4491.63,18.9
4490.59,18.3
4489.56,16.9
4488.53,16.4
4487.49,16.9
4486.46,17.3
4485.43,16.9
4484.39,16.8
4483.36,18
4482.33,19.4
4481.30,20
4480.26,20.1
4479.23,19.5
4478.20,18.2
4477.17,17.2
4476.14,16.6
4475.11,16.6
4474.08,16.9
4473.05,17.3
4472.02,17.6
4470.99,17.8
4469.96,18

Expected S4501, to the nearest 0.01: 1.01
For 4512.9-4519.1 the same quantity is 0.35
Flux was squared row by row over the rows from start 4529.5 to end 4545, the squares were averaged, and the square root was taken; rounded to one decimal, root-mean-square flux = 19.9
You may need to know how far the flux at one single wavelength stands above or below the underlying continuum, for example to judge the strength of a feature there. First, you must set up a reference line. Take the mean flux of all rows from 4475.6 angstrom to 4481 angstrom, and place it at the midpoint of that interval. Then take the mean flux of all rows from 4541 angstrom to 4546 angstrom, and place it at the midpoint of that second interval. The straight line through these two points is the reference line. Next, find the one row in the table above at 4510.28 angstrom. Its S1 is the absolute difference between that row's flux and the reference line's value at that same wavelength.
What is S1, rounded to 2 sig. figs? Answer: 2.1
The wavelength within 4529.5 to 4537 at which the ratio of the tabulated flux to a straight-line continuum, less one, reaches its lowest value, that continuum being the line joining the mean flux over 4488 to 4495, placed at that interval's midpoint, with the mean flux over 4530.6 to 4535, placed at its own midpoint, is 4530.06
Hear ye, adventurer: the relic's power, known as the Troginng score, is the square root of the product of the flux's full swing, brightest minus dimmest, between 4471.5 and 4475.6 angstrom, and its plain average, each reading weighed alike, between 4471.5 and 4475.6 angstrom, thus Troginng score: 4.1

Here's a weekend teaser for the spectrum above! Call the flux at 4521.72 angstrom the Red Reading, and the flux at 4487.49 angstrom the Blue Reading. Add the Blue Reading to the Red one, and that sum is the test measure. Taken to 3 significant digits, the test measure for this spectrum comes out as 33.8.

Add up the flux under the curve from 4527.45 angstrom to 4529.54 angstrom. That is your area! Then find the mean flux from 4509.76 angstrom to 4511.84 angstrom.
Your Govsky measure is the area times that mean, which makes 663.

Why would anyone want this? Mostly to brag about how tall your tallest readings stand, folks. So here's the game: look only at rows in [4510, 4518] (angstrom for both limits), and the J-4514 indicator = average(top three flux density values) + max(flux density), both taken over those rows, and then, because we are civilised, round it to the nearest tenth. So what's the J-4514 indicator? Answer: 38.8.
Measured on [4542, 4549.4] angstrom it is 38.0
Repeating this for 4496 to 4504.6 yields 38.5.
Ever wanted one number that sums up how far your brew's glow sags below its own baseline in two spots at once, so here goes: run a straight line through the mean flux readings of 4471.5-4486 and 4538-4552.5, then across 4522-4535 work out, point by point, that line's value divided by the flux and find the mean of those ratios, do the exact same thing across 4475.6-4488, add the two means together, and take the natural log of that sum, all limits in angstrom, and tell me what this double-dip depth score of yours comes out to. 0.657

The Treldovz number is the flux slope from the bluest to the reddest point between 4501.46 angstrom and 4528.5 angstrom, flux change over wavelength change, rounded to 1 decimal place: 0.0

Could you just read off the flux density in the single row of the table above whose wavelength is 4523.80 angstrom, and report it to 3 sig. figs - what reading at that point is 17.7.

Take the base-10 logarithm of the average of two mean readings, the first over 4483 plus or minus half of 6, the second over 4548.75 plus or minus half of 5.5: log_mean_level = 1.23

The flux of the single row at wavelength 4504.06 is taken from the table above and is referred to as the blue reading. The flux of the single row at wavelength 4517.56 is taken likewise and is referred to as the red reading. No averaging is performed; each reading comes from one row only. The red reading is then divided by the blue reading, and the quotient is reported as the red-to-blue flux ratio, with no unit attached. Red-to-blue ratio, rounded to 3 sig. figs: 1.11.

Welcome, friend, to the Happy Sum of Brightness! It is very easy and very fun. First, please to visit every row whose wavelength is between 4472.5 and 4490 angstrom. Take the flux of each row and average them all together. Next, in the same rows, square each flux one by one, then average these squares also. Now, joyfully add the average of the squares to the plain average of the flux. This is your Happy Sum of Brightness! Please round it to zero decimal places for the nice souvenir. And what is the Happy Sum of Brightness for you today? 333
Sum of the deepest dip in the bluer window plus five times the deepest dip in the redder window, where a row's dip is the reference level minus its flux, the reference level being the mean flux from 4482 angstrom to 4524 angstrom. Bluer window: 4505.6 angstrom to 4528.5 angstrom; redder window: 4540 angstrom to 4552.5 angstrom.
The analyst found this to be 15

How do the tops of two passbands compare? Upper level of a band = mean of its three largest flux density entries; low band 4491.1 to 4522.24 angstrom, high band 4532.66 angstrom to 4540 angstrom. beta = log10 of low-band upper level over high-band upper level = -0.032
